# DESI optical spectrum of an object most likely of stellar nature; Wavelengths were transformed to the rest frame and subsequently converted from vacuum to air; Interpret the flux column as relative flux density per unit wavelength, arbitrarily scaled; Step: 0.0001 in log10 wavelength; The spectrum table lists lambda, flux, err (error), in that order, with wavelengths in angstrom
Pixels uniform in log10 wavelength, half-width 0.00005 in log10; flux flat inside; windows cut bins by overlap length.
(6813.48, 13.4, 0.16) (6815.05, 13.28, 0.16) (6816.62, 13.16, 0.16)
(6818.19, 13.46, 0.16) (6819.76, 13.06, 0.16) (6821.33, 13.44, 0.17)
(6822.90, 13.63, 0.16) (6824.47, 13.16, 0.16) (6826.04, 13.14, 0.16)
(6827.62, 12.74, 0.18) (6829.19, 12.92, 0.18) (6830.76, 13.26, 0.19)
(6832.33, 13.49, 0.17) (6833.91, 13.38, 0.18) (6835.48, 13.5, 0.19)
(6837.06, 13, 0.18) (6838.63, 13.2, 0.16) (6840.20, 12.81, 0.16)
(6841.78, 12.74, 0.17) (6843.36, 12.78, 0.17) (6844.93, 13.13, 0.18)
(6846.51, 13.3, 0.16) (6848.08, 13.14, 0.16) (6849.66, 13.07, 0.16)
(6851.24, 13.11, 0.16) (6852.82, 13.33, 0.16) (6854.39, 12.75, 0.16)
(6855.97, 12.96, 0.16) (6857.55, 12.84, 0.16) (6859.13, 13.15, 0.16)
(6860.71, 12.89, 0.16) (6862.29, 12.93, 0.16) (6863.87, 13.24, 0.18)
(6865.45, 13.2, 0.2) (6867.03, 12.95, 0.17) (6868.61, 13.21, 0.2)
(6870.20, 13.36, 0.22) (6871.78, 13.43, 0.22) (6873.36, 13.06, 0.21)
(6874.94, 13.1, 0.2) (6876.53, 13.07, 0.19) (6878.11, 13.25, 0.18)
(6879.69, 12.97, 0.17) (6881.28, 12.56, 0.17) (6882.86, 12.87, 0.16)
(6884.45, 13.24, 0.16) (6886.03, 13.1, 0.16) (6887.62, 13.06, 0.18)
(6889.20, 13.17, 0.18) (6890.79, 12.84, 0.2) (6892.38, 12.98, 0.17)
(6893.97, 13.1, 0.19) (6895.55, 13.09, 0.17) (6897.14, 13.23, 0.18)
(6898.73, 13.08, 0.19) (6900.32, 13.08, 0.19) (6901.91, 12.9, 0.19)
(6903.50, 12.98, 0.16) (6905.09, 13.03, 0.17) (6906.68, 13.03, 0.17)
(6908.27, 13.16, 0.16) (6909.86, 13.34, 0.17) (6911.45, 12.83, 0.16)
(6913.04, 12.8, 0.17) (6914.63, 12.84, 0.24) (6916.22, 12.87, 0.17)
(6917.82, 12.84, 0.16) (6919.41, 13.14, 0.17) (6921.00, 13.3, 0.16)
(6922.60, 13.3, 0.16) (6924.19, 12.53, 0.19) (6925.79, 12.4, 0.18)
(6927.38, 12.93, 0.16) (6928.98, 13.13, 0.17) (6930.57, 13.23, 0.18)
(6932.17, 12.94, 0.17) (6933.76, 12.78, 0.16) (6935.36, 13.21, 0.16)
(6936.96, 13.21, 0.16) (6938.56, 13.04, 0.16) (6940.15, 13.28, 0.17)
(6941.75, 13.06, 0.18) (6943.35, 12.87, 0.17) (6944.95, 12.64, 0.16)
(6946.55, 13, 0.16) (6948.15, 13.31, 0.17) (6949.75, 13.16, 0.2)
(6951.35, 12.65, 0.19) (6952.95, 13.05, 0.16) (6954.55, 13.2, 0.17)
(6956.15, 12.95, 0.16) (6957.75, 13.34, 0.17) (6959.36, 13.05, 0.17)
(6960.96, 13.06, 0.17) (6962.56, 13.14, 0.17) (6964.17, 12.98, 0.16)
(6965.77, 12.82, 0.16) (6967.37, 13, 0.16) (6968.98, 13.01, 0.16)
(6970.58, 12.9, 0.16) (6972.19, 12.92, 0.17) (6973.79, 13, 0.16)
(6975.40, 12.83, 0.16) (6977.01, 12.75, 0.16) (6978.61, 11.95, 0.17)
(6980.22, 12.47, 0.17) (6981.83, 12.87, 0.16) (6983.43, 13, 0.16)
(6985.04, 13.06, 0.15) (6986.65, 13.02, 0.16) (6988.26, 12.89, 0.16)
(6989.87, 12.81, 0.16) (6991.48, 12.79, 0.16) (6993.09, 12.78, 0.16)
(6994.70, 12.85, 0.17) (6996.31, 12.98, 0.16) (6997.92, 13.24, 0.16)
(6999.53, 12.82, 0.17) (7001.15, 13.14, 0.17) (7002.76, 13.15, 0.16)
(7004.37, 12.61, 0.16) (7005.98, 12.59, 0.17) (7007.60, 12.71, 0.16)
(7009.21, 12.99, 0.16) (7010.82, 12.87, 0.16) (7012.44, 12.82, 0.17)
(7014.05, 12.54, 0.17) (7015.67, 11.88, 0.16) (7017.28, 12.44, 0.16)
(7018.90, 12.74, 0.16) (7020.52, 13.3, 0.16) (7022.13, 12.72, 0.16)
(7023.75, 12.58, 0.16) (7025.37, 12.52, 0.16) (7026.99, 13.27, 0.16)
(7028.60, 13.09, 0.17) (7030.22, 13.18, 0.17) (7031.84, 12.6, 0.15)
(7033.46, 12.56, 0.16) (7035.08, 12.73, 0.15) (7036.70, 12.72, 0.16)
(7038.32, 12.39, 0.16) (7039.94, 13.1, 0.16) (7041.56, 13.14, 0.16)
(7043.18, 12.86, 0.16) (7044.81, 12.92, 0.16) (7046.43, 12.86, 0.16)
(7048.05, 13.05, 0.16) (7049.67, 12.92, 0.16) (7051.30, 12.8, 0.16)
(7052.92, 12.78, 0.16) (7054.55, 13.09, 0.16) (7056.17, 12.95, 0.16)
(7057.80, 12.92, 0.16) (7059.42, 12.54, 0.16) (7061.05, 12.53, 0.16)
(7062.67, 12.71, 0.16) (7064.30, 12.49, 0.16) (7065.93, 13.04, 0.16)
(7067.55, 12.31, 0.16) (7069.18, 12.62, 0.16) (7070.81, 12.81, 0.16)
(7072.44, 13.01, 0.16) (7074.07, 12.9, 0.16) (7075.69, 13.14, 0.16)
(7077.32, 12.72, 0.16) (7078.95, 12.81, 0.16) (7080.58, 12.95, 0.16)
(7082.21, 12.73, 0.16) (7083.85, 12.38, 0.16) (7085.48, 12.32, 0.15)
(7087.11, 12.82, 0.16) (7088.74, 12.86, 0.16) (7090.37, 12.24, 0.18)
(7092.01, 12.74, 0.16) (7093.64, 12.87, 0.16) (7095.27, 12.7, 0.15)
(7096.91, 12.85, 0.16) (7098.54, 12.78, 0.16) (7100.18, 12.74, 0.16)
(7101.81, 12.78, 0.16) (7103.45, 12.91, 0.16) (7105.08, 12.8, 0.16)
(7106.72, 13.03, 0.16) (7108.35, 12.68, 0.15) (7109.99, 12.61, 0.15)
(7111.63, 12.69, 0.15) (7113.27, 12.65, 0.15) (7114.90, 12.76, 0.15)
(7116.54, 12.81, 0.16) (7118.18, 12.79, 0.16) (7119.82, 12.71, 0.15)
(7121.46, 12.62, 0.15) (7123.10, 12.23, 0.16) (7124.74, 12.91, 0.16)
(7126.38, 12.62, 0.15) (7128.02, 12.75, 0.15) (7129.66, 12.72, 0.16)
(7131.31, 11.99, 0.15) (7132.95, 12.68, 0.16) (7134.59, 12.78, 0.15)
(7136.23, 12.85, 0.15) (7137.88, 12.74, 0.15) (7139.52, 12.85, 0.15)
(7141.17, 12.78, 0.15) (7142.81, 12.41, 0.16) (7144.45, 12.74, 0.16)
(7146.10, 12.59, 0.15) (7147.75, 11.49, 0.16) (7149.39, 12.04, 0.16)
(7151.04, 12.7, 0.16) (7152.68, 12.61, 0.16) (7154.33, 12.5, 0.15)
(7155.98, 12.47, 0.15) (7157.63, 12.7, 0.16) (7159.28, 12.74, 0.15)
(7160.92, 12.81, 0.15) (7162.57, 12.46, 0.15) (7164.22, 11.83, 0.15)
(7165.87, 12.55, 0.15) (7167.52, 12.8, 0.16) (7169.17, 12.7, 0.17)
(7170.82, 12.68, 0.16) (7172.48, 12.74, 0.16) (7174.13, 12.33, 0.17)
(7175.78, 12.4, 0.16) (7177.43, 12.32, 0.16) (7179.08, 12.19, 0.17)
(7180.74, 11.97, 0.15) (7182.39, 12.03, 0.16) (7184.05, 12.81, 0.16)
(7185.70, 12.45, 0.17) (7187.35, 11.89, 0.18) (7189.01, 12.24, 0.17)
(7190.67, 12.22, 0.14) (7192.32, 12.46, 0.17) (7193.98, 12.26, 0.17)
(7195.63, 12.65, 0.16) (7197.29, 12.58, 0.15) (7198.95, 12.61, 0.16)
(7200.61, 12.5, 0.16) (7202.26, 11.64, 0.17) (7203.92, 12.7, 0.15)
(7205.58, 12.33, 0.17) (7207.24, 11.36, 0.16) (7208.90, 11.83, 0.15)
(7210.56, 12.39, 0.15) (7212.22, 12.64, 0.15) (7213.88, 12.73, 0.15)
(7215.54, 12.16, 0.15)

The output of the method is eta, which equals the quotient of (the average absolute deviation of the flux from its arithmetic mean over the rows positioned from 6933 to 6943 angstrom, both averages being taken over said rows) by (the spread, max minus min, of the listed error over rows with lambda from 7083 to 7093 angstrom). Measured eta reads 5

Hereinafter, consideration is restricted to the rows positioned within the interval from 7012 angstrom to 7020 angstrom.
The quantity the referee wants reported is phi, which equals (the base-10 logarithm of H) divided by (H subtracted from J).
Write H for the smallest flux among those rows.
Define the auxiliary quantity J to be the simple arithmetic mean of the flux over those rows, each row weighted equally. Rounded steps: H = 11.88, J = 12.5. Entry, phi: 1.8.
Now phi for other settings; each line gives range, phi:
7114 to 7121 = 19.2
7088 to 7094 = 2.5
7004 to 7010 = 8.1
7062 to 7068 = 3.3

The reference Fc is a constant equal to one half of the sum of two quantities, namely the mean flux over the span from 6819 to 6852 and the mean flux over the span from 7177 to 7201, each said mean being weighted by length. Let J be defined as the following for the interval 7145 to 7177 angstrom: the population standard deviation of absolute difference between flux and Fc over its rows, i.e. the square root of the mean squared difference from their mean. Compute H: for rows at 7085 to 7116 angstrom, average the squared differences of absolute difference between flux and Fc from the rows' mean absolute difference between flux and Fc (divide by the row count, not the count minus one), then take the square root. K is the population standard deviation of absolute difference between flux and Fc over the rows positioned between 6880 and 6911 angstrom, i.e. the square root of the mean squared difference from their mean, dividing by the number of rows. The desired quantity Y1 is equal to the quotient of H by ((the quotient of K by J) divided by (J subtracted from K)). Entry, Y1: -0.07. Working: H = 0.13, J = 0.33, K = 0.128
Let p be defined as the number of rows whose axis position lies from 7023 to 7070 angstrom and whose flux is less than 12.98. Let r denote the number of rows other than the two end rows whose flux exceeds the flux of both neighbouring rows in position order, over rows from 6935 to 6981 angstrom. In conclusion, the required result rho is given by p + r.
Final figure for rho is 28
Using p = 21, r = 7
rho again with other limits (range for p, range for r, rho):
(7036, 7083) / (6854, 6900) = 32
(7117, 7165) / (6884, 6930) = 34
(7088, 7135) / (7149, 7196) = 36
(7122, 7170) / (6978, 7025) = 34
